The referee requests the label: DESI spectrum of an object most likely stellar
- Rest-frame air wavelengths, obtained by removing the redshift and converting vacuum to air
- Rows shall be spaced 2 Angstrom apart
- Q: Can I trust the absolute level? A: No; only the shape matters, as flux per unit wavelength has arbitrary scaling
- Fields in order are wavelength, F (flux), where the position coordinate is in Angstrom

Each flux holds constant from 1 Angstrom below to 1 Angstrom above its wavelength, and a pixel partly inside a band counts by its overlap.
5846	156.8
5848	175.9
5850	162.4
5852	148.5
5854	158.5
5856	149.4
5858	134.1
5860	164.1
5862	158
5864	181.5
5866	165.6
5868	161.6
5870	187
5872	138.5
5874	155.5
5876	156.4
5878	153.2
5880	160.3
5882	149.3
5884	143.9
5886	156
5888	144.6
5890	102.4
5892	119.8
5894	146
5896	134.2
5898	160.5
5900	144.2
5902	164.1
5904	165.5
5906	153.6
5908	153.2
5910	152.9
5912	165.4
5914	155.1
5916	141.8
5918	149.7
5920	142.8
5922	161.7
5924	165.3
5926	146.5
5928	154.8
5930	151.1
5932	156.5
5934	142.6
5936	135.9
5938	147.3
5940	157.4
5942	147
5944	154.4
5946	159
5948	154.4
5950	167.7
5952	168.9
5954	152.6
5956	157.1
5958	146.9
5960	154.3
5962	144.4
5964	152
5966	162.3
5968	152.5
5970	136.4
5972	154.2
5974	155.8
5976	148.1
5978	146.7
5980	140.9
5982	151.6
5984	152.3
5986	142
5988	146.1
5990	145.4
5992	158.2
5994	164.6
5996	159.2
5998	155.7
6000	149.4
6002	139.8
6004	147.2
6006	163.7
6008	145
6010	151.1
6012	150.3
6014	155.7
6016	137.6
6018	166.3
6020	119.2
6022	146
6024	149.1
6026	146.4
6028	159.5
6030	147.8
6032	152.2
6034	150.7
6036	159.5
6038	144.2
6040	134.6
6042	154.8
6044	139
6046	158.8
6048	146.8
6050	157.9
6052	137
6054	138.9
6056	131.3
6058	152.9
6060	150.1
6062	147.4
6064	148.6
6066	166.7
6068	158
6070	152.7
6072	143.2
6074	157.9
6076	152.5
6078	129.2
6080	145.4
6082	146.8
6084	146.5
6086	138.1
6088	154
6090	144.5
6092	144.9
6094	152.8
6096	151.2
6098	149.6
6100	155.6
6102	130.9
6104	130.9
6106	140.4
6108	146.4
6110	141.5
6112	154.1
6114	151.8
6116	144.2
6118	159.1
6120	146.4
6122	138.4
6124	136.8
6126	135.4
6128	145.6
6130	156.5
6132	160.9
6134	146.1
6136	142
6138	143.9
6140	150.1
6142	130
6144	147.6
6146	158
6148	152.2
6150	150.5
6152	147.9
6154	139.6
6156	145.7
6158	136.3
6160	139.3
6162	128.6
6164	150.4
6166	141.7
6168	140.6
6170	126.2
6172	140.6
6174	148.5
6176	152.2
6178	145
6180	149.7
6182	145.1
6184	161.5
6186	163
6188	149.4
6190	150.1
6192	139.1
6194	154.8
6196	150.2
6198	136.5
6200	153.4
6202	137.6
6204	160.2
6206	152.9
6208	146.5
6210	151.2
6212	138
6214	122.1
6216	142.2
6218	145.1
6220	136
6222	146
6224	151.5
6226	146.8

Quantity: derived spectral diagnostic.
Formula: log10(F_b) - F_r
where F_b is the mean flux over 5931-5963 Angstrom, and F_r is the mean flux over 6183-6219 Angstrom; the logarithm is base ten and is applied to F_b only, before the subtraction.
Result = -145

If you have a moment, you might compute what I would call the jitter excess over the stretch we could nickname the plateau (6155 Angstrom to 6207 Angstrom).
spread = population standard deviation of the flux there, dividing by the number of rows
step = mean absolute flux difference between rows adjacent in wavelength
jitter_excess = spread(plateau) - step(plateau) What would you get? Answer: -1.0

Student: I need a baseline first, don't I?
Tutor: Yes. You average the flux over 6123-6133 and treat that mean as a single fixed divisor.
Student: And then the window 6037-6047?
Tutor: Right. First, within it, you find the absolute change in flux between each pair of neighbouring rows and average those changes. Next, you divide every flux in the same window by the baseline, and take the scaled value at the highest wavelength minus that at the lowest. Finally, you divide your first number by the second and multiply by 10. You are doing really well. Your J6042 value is 1647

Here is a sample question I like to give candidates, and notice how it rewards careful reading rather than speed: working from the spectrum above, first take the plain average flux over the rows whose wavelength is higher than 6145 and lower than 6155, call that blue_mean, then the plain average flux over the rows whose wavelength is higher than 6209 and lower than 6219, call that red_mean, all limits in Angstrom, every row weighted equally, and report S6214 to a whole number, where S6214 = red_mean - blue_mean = -10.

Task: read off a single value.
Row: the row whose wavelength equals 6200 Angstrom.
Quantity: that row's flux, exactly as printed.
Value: 153.4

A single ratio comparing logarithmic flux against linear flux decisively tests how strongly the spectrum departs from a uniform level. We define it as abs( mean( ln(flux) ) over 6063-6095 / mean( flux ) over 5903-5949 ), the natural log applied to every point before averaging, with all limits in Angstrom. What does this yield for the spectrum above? 0.0327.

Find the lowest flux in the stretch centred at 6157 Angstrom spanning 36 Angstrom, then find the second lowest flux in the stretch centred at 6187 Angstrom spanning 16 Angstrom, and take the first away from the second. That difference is 19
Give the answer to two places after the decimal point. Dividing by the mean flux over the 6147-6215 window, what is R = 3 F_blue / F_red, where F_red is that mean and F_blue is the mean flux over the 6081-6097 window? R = 3.04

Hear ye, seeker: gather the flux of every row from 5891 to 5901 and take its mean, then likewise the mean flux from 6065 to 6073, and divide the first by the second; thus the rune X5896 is 0.91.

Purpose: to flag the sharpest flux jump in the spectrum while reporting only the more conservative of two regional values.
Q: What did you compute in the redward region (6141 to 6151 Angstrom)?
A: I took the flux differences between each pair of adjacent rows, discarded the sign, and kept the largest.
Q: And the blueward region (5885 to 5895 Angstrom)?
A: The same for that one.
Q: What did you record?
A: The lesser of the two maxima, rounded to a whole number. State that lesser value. 18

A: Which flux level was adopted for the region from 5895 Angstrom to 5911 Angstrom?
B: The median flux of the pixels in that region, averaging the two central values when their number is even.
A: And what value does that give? 153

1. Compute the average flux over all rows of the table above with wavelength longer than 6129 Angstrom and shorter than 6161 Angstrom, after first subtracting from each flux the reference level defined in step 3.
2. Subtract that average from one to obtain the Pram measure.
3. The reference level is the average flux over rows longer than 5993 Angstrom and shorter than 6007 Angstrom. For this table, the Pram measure 9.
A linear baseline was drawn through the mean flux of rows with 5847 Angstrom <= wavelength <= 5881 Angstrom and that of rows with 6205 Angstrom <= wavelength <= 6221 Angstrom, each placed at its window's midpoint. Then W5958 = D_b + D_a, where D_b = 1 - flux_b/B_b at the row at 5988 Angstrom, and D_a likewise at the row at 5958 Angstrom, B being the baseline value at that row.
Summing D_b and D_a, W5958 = 0.10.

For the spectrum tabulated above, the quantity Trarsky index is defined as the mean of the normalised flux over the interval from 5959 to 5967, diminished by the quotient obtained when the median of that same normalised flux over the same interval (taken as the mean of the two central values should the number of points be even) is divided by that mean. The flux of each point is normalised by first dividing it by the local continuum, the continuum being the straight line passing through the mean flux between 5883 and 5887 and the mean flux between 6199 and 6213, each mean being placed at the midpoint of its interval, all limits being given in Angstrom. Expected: 0.025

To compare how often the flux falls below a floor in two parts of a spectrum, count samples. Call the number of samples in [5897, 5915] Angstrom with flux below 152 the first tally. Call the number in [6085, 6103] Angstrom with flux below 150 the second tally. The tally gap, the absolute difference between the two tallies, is 4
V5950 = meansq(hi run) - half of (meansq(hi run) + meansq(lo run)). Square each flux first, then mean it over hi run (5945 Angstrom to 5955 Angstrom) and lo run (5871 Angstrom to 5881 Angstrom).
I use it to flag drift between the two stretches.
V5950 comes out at 1207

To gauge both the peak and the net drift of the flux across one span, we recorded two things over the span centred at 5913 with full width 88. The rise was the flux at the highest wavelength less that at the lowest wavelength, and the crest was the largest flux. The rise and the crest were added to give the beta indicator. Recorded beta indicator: 157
